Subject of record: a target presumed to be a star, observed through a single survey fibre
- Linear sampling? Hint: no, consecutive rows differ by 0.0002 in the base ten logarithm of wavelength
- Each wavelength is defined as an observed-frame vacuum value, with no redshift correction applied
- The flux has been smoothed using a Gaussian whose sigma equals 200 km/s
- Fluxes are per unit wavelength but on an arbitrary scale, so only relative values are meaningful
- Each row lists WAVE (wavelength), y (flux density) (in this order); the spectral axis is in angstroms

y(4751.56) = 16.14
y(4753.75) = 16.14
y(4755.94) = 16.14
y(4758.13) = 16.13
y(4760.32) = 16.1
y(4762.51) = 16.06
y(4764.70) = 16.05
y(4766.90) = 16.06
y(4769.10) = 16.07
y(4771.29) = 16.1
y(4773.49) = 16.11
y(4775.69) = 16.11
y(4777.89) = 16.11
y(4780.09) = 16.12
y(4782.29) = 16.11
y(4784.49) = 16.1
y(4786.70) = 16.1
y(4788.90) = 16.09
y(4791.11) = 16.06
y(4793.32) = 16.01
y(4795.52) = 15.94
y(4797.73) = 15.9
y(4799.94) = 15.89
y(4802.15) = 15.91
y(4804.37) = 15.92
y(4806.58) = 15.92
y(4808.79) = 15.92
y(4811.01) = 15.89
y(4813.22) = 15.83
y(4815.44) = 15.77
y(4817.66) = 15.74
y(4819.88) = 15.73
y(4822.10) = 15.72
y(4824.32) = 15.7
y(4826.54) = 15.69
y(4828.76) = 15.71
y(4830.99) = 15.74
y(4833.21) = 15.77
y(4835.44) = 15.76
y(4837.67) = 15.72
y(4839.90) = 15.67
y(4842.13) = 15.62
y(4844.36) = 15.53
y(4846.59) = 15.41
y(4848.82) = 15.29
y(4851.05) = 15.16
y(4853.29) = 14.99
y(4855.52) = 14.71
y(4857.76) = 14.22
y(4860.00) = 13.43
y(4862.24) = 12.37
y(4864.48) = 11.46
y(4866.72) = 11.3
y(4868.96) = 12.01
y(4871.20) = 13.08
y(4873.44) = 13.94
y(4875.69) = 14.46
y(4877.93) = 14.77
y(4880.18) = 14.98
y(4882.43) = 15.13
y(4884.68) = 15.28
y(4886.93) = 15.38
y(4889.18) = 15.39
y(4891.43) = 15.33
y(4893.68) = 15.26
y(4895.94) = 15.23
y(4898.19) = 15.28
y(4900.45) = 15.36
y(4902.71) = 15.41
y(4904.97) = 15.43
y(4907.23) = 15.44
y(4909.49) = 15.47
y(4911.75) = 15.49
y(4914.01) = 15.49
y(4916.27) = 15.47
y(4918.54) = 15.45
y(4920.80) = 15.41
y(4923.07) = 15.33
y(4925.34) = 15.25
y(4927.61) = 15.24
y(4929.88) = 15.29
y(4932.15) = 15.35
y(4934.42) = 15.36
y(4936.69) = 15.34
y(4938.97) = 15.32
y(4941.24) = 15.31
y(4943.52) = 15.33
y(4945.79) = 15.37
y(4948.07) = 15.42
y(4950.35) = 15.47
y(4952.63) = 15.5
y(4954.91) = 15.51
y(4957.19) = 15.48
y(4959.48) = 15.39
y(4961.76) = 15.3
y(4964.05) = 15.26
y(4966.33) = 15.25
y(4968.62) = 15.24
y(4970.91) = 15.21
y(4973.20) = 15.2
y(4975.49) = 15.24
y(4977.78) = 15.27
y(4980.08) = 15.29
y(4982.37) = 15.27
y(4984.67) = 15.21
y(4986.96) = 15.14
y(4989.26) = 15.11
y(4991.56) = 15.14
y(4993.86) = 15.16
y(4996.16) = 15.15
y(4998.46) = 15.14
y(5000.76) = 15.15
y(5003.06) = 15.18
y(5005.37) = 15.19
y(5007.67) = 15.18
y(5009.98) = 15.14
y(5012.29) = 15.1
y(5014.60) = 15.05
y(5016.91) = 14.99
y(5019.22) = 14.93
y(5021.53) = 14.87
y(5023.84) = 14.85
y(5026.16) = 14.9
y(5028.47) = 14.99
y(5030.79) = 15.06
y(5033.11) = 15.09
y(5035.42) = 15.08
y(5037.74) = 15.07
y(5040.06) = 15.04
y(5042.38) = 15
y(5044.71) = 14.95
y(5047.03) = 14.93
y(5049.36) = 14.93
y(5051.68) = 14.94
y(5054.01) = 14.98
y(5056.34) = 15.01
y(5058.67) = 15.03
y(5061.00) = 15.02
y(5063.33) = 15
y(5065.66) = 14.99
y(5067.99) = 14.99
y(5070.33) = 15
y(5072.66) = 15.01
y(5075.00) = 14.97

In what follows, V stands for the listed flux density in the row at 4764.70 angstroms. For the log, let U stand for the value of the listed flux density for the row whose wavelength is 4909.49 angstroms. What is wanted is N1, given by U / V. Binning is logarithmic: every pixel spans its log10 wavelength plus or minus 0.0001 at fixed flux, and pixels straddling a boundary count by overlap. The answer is 0.96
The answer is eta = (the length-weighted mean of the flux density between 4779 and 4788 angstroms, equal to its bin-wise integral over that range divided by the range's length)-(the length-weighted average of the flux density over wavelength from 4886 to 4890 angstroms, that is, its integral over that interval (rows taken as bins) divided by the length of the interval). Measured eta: 0.7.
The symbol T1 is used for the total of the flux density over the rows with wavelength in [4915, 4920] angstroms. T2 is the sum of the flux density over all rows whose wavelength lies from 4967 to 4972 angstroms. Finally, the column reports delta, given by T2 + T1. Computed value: 61.4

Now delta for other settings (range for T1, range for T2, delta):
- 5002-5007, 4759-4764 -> 62.5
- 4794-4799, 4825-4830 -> 63.2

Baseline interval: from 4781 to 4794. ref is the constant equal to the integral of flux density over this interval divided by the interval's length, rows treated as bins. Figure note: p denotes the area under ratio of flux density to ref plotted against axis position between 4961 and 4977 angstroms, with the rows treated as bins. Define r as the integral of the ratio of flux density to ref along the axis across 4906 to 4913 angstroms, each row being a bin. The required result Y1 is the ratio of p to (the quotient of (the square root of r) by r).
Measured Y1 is 39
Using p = 15.2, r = 7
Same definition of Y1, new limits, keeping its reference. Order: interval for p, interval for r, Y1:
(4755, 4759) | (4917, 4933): 16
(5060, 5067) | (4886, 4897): 21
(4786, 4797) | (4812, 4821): 33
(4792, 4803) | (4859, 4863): 20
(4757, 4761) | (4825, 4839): 15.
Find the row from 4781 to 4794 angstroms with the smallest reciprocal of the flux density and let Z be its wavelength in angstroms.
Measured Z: 4782.29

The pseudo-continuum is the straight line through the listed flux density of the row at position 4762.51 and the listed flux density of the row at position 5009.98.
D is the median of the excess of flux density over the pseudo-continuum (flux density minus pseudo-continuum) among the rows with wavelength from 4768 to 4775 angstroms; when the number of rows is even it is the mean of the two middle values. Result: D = 0.1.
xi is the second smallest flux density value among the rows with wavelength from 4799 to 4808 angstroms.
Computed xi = 15.91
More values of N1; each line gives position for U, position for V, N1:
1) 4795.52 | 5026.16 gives 1.07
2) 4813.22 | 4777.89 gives 0.98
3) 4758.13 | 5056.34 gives 1.07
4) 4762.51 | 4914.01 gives 1.04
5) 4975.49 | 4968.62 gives 1.00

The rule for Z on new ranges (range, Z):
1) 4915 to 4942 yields 4916.27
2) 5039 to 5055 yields 5040.06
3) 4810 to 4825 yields 4811.01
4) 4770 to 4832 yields 4780.09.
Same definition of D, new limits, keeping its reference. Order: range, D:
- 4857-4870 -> -3.5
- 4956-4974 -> -0.1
